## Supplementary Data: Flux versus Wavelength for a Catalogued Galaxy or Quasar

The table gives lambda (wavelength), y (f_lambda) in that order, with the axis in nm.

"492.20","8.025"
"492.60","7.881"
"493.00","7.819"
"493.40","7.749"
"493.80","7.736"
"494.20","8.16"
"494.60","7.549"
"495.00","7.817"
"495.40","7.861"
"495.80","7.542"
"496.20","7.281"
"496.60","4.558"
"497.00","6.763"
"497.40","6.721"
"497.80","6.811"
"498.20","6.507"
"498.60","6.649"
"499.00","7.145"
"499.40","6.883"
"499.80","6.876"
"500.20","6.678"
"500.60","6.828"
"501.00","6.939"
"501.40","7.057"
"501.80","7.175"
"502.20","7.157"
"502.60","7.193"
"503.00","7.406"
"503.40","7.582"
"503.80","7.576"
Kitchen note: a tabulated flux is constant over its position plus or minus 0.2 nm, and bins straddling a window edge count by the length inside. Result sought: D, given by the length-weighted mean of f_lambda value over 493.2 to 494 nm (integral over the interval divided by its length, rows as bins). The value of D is 7.7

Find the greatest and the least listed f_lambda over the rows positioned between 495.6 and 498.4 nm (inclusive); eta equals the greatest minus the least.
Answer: 2.98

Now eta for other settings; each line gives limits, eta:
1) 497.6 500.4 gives 0.64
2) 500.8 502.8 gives 0.25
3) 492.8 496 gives 0.62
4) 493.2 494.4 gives 0.42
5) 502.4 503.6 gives 0.39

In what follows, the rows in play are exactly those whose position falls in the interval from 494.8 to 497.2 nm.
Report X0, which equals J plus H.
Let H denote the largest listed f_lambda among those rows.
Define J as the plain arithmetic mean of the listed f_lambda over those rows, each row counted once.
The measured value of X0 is 14.8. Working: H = 7.861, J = 7.0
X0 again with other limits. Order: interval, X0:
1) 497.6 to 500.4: 13.9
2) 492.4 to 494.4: 16.0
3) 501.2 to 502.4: 14.3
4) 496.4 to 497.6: 12.8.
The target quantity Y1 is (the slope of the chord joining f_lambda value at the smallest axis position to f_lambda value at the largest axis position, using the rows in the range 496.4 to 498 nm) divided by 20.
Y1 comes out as 0.094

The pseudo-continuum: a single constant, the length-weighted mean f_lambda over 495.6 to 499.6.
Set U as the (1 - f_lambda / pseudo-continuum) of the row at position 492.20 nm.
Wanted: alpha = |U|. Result 0.20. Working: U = -0.20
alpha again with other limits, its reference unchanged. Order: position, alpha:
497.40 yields 0.01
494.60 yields 0.13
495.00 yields 0.17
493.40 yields 0.16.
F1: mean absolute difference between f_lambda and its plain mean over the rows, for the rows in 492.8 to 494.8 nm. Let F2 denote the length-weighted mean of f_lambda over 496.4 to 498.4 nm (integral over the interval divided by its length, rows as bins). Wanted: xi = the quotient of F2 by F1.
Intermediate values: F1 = 0.15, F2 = 6.3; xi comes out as 42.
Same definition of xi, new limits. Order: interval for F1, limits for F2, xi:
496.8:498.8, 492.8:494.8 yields 87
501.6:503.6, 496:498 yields 42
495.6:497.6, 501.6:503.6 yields 9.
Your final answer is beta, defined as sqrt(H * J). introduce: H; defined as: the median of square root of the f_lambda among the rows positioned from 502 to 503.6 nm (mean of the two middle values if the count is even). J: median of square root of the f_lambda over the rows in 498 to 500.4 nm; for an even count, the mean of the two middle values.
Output 2.65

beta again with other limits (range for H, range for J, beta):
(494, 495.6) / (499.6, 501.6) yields 2.71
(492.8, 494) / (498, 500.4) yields 2.69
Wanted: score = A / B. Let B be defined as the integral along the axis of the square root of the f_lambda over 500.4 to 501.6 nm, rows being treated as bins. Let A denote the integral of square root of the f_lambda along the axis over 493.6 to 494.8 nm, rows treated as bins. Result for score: 1.06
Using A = 3.35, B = 3.16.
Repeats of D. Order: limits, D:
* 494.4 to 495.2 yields 7.7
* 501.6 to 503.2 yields 7.2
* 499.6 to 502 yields 6.9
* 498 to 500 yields 6.8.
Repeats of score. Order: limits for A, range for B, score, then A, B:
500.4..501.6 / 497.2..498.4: 1.02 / 3.16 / 3.10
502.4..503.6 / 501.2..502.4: 1.02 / 3.26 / 3.20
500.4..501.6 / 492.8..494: 0.95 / 3.16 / 3.34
